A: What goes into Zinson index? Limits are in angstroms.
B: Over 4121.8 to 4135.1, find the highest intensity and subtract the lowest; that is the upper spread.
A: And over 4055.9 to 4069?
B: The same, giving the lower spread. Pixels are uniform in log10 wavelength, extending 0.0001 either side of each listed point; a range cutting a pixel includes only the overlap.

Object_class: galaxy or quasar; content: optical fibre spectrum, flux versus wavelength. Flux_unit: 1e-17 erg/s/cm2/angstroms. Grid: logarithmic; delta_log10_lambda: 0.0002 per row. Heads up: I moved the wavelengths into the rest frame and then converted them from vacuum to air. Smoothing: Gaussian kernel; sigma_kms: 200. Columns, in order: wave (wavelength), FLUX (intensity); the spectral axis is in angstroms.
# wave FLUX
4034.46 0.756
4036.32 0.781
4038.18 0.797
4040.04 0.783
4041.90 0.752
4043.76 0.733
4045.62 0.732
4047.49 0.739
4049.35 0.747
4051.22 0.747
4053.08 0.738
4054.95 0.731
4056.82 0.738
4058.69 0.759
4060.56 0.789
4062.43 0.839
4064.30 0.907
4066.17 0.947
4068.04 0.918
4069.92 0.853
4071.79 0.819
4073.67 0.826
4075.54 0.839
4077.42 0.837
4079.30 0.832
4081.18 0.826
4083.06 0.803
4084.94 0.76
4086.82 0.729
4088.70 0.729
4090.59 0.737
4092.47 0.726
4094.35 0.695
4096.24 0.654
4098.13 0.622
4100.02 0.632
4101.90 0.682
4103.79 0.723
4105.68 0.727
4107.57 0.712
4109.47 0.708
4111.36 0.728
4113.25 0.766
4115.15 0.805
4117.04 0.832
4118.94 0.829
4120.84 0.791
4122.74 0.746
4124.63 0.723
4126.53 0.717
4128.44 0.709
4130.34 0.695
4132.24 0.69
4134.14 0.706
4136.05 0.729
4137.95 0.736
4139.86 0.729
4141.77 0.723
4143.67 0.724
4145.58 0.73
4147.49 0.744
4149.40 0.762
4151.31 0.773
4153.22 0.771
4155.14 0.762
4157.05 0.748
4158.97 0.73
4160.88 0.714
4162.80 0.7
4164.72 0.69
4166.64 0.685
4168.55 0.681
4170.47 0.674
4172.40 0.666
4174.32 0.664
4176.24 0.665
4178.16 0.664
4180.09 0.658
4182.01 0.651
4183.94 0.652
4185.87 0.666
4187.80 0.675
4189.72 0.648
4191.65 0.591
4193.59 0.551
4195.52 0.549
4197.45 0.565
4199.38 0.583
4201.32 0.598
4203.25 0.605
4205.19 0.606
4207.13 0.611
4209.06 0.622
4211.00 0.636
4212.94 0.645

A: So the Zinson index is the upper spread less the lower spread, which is -0.15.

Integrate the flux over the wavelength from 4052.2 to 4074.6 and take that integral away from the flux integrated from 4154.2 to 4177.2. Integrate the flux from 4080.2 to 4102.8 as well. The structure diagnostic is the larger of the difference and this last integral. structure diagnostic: 16.2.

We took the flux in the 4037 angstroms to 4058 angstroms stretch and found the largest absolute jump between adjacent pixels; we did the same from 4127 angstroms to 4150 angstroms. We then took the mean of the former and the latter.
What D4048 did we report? 0.027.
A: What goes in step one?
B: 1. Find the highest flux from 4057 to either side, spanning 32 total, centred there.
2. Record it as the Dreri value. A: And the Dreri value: 0.947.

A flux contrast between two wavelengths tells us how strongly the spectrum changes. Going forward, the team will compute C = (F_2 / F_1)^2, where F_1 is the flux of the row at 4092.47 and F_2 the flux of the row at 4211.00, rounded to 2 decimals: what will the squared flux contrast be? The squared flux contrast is 0.77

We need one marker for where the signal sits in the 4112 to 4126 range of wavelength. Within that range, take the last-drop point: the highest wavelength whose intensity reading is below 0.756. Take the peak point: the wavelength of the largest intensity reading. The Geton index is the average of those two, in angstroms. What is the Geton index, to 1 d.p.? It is 4120.8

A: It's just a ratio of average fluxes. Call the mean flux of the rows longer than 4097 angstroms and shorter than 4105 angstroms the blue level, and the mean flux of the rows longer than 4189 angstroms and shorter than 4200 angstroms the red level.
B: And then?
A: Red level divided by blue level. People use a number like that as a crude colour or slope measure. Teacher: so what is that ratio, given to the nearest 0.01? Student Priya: 0.87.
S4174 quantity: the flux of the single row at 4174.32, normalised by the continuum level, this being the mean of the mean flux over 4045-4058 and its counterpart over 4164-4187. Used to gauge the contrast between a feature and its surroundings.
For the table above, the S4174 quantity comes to 0.94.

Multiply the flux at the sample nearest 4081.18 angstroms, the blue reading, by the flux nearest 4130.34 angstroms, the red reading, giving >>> 0.57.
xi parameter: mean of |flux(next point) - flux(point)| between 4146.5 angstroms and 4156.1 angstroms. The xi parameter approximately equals 0.010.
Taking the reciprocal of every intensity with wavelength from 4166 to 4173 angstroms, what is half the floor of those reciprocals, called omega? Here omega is 0.730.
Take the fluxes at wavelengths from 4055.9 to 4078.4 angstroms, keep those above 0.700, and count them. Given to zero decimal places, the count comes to 12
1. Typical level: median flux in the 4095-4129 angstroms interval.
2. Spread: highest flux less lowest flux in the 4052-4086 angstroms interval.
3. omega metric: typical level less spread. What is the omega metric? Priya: 0.51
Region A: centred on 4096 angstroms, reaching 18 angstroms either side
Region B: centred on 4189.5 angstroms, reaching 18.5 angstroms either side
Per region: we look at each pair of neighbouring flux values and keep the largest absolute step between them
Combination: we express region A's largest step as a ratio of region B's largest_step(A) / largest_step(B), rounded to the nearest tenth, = 0.9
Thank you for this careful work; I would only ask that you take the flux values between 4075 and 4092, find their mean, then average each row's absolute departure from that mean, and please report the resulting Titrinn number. 0.044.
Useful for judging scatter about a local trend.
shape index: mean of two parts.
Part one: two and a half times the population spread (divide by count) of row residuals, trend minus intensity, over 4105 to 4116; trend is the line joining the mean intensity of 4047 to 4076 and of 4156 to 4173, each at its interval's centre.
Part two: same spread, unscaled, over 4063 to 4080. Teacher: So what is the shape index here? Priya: 0.066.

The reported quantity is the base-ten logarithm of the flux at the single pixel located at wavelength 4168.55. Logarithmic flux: -0.167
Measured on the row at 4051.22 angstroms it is -0.127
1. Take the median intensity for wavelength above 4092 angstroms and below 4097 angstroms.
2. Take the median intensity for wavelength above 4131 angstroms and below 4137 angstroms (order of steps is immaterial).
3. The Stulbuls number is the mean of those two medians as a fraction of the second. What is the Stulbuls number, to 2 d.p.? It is 0.99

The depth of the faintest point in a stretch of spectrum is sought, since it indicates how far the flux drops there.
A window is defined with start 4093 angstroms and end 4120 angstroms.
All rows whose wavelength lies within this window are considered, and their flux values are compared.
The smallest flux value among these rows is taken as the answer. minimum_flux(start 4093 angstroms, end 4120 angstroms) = 0.622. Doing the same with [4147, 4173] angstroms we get 0.666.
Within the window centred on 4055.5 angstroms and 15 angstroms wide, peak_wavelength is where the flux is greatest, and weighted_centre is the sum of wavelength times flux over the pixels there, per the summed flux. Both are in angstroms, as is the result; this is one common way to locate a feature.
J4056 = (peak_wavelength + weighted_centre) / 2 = 4059.2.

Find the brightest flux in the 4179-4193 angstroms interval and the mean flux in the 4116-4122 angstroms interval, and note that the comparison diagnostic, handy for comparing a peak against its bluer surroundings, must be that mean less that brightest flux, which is 0.14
